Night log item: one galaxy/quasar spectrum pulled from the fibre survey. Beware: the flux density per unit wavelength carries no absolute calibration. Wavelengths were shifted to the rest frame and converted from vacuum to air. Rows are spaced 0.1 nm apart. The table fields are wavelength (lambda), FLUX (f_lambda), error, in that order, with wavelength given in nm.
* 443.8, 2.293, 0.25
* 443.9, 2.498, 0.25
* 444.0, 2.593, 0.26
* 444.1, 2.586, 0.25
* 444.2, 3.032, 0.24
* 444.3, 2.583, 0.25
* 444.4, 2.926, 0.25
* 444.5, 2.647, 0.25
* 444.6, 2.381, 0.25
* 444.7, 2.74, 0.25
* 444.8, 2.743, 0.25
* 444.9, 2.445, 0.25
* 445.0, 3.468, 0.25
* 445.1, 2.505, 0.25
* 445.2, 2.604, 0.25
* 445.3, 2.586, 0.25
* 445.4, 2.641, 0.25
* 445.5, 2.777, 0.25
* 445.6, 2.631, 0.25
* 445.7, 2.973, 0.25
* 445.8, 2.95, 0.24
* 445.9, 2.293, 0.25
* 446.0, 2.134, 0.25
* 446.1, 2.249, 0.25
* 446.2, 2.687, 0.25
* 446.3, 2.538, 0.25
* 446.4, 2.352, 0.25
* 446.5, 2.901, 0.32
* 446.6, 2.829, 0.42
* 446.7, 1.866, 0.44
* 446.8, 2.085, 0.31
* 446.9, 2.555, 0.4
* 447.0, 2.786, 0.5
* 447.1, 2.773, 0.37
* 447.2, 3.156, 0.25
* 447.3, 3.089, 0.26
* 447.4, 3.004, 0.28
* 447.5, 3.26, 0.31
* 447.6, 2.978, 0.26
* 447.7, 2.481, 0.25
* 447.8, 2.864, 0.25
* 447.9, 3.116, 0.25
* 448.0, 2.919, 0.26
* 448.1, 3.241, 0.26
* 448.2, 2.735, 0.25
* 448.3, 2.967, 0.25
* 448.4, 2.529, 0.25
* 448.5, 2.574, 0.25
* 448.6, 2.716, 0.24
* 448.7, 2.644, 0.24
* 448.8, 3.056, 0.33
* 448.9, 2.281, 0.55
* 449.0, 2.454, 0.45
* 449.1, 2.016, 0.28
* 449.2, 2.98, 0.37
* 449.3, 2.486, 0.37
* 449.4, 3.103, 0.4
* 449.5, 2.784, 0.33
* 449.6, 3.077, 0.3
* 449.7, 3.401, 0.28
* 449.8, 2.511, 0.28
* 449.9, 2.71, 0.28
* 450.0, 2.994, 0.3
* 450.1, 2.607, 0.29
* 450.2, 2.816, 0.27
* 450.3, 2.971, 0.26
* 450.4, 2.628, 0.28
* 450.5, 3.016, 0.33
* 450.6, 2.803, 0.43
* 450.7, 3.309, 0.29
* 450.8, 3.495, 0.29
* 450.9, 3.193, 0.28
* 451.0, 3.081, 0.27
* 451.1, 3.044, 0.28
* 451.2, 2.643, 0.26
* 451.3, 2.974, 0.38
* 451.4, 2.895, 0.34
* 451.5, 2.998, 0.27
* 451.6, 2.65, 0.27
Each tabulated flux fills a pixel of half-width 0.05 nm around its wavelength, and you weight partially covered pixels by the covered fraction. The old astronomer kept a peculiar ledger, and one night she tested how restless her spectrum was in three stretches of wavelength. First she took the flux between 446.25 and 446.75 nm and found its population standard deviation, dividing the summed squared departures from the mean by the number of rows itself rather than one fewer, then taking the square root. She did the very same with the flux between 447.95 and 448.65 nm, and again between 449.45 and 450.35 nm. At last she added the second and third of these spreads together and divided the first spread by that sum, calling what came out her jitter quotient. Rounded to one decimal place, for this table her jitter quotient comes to 0.8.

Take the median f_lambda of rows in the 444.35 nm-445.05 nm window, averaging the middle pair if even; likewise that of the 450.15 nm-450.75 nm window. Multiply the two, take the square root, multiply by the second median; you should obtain 8.1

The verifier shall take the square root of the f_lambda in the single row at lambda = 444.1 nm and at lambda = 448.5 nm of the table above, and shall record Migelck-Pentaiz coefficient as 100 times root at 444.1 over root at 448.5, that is 100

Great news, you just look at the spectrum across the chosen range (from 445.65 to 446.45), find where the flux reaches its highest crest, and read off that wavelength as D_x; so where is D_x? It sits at 445.7 nm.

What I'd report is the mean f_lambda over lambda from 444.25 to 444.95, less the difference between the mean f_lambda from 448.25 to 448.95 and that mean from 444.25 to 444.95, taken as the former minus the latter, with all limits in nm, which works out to 2.6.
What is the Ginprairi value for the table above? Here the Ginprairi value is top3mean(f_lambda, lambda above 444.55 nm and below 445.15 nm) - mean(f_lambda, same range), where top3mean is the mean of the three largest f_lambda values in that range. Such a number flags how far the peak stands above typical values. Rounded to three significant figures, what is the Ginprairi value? 0.270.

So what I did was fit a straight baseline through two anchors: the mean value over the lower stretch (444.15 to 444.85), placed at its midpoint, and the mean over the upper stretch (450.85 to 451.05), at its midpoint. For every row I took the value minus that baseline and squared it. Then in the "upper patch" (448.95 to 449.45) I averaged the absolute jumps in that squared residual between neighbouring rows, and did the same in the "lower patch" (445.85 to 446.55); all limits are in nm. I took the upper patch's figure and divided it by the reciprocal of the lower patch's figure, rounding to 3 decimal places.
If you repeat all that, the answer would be 0.105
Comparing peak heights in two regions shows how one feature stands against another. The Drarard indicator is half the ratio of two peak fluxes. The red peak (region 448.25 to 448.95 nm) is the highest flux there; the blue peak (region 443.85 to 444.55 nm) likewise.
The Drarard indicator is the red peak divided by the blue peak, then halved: 0.50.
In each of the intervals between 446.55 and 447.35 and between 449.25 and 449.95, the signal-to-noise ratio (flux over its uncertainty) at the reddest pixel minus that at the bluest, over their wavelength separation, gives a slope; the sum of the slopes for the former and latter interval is 12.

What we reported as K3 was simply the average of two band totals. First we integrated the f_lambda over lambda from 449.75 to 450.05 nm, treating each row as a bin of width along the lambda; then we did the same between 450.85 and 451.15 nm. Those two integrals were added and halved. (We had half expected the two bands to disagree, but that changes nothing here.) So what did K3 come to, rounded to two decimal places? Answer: 0.88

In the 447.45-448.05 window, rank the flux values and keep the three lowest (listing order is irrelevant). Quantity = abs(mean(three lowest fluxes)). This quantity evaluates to 2.75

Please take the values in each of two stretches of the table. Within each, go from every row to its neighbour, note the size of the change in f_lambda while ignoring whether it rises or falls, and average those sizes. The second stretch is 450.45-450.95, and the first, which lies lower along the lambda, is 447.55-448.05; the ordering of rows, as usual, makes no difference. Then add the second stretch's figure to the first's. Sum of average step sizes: 0.63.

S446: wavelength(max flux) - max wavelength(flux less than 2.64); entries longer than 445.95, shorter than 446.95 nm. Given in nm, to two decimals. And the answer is -0.40 nm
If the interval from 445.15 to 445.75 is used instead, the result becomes 0.10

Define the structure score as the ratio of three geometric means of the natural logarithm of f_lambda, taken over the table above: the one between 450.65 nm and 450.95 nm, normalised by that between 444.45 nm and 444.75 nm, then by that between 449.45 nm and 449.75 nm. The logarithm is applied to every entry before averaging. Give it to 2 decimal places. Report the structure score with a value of 1.13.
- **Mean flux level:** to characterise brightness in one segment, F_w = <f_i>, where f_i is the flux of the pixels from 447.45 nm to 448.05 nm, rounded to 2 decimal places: 2.94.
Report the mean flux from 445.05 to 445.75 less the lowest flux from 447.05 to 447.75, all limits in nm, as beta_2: 0.19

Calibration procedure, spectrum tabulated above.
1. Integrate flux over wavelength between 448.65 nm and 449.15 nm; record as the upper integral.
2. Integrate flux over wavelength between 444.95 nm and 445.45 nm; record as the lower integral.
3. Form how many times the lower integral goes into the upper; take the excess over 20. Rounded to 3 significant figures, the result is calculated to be -19.1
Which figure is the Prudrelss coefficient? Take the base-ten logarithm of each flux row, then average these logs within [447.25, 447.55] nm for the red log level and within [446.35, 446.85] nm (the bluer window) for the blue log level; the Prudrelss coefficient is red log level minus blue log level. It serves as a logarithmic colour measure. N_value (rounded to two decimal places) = 0.12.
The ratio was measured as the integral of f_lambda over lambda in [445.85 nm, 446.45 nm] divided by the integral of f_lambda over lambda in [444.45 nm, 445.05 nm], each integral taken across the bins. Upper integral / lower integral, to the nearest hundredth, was 0.87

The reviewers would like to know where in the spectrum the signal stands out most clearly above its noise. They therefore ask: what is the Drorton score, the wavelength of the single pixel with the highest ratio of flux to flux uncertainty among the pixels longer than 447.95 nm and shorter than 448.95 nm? 448.1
